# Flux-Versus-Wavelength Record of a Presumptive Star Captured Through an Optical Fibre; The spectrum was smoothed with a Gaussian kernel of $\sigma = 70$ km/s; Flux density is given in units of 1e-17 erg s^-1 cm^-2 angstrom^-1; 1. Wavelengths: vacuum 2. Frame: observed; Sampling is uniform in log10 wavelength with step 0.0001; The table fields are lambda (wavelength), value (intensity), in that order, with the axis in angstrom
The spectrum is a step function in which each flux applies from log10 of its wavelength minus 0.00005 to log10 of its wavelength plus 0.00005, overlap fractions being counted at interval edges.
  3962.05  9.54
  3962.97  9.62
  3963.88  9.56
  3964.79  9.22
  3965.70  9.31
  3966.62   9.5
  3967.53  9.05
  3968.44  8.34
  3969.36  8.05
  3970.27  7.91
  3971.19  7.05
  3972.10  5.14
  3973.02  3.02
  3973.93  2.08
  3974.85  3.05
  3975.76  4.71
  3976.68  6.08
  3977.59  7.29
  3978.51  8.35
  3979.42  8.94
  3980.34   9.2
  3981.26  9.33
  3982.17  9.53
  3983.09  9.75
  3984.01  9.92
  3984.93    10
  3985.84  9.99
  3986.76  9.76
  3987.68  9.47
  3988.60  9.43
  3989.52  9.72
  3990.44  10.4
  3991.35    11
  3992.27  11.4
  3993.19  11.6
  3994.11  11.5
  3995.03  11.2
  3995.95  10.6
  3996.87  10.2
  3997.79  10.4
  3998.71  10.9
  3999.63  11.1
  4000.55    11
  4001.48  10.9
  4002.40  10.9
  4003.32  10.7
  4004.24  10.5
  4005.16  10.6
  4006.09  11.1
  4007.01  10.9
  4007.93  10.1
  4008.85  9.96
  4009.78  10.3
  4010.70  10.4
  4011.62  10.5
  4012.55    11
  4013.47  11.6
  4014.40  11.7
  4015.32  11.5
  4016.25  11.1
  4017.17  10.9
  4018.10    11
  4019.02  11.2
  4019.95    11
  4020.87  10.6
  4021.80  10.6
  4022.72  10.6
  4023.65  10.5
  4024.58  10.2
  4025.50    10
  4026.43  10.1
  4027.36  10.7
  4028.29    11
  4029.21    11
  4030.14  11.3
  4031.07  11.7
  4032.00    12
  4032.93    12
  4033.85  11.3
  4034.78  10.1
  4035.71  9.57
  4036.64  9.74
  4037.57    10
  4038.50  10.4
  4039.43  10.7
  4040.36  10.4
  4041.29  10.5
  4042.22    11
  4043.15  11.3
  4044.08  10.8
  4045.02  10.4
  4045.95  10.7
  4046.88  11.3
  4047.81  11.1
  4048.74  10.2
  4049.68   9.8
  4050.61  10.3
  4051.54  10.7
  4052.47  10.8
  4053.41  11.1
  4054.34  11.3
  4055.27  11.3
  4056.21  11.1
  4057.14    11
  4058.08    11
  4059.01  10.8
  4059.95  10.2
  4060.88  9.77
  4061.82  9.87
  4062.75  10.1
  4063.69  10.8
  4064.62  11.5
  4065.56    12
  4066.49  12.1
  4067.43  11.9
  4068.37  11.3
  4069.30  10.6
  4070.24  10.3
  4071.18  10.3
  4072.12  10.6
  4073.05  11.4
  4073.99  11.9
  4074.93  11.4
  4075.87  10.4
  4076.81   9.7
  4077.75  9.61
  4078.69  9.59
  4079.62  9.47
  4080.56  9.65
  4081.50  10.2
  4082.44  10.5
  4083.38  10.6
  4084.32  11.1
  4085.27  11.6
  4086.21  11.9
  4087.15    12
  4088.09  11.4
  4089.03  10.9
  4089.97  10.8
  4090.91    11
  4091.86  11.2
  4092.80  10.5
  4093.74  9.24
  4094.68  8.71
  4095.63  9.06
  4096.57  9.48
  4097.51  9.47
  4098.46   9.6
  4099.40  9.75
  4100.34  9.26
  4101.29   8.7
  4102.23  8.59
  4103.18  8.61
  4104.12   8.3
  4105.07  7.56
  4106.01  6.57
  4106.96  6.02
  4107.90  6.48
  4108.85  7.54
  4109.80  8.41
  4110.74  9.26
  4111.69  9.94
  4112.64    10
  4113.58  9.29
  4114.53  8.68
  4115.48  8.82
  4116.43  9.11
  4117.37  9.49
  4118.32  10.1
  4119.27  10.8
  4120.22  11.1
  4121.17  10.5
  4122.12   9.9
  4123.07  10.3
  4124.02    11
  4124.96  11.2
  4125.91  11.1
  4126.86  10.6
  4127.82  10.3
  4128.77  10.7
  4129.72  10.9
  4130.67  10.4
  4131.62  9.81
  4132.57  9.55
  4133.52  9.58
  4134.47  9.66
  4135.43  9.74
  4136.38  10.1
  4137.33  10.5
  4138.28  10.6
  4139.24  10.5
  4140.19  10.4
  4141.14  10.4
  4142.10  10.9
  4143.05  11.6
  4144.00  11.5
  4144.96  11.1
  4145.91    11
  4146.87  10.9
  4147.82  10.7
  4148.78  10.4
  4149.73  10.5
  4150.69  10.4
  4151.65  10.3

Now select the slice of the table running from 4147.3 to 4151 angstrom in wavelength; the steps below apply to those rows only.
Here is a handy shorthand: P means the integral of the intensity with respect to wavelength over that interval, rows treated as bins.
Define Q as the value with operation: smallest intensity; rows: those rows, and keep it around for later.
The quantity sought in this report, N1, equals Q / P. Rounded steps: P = 38.9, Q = 10.4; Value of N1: 0.267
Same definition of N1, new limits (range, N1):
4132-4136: 0.247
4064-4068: 0.243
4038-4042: 0.247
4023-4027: 0.245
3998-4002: 0.249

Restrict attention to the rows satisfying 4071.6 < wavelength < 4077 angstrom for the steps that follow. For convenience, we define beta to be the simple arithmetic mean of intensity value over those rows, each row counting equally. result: 10.9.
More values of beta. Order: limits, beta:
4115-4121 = 9.9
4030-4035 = 11.4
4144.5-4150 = 10.8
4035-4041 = 10.1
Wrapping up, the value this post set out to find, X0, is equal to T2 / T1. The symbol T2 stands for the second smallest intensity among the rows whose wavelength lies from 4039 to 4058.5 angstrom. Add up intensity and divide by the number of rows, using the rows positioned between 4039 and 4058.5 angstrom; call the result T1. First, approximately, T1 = 10.8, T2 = 10.2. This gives 0.94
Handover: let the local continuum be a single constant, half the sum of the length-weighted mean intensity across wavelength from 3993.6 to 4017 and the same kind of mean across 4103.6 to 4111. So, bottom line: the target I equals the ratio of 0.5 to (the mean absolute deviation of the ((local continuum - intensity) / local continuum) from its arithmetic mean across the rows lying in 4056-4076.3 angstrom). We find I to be 8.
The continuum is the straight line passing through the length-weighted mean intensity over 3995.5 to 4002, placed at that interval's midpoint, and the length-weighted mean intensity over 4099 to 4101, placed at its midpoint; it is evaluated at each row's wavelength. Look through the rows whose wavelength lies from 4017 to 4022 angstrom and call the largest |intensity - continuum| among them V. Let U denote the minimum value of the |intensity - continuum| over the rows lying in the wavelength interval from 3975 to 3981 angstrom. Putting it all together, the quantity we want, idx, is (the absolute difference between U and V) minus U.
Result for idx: -0.7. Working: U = 1.8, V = 0.7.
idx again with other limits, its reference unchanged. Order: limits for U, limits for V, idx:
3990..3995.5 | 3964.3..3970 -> 2.7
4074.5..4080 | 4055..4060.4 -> 1.3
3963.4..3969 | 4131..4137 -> -1.2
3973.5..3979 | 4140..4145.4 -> -2.5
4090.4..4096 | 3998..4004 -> -0.1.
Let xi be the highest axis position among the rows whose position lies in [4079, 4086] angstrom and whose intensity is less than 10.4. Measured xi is 4081.50 angstrom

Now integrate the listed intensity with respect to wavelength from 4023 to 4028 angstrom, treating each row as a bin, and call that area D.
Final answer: 52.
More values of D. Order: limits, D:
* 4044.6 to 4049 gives 47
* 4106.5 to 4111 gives 34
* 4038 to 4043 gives 53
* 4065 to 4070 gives 58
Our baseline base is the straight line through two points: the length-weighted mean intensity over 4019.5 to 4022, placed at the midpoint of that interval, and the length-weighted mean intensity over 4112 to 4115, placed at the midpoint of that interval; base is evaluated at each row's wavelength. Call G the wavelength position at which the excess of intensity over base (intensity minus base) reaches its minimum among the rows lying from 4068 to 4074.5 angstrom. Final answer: 4070.24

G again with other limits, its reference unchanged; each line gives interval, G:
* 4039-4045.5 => 4040.36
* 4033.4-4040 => 4035.71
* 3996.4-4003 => 3996.87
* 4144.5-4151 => 4148.78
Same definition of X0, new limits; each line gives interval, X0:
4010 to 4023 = 0.96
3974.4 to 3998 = 0.50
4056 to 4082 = 0.90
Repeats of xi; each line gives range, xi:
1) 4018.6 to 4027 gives 4026.43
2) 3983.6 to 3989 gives 3988.60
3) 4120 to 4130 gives 4127.82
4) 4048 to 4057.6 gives 4050.61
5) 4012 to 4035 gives 4034.78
